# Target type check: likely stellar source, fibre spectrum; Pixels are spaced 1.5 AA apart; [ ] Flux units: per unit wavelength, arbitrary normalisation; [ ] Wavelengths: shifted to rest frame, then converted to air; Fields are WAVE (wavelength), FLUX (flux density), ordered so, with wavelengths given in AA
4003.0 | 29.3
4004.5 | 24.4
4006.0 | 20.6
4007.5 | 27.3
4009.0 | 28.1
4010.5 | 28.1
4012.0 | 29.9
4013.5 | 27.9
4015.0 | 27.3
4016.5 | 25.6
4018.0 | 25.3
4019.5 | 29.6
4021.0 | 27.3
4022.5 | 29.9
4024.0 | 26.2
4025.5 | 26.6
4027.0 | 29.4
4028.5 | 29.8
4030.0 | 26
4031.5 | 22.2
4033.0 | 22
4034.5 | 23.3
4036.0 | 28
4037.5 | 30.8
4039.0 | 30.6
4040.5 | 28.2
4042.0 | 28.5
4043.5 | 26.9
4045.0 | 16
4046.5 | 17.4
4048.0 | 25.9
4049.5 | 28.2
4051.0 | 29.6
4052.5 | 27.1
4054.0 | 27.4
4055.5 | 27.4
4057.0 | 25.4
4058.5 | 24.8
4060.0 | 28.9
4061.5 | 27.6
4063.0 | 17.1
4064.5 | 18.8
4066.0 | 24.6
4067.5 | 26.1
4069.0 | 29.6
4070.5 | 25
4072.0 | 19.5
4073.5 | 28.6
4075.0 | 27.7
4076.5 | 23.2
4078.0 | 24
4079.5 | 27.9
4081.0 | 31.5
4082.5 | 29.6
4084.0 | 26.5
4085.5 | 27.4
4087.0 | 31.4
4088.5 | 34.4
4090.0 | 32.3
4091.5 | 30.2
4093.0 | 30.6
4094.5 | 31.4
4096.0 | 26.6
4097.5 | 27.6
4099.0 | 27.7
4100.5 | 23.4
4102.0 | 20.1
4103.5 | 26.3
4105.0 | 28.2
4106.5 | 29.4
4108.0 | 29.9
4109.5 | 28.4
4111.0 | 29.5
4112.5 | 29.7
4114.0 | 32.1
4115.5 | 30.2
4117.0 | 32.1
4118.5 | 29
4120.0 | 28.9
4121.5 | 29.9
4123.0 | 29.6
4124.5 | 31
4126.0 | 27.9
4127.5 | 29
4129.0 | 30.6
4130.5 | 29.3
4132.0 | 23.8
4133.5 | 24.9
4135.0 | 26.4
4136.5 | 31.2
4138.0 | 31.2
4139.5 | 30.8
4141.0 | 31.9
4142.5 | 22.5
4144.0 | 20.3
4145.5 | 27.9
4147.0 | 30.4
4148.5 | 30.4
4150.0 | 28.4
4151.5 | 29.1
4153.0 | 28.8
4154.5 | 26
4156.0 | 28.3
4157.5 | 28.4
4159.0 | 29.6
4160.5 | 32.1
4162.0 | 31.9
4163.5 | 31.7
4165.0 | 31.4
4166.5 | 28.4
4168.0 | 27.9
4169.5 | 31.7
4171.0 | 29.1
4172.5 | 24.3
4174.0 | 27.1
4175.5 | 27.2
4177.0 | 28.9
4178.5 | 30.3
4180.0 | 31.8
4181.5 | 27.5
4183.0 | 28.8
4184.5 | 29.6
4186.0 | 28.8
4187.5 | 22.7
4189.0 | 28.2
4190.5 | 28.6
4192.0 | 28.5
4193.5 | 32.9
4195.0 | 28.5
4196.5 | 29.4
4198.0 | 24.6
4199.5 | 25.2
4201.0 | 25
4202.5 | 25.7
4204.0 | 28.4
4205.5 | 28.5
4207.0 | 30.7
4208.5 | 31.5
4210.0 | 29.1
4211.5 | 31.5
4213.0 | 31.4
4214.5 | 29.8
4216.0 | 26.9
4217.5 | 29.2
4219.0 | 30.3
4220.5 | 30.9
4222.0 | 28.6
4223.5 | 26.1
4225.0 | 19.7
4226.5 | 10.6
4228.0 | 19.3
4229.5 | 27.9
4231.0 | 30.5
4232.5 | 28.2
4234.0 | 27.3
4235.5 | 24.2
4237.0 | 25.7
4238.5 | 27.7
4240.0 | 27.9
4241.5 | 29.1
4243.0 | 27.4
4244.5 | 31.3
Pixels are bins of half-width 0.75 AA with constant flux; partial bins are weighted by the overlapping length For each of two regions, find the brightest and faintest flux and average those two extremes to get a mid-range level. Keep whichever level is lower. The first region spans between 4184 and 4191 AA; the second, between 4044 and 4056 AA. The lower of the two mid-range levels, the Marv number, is 22.8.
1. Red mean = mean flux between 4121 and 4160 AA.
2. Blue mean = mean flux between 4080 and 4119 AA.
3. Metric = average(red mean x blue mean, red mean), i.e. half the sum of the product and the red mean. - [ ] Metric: 426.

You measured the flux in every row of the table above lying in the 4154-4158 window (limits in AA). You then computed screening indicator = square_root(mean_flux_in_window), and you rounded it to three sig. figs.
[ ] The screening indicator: 5.25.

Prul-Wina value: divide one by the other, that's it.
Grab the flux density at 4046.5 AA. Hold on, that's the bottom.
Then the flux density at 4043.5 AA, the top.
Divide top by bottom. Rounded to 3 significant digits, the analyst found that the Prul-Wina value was 1.55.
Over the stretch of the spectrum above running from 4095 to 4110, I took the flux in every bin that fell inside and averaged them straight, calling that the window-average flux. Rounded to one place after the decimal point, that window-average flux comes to 26.8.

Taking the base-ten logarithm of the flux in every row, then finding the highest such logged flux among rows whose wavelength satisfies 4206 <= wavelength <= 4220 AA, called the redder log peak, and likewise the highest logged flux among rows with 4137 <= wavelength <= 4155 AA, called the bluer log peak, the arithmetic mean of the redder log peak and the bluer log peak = 1.50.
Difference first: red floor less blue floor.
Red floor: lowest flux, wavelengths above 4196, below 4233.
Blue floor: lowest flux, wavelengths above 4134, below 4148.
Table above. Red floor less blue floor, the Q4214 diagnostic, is -10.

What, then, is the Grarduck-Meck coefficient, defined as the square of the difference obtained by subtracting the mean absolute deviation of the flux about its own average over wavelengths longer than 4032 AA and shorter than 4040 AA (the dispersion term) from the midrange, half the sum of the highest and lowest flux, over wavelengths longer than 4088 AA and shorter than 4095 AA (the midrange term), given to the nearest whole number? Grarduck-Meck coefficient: 833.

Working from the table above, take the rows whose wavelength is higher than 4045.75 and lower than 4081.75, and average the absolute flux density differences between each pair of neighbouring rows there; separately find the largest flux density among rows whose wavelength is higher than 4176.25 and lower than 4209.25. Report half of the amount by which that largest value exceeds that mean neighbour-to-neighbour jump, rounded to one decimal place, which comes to 14.7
